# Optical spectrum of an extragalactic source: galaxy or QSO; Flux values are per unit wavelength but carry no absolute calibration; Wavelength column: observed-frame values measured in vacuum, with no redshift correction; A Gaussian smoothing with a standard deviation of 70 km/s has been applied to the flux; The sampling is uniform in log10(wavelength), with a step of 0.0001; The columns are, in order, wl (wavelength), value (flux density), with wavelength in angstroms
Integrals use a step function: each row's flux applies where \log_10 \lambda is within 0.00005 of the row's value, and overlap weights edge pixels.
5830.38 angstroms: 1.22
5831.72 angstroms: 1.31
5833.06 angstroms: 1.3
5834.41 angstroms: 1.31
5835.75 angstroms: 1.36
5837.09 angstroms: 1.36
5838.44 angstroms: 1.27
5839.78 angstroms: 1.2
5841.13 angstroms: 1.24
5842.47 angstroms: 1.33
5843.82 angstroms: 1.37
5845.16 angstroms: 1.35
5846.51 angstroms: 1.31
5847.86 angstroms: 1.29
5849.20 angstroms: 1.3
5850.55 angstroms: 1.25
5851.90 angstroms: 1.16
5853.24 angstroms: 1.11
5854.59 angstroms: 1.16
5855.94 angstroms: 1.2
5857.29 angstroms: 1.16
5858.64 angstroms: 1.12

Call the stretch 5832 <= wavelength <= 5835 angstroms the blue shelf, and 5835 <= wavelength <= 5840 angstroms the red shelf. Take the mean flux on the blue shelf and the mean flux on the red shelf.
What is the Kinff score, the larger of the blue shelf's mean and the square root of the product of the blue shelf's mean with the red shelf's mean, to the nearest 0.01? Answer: 1.31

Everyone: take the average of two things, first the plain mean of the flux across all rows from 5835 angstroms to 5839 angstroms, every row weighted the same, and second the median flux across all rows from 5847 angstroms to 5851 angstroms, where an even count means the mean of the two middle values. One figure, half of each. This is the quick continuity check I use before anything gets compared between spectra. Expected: 1.31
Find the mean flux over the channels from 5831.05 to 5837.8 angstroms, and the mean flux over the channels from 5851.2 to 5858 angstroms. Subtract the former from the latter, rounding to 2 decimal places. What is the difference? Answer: -0.17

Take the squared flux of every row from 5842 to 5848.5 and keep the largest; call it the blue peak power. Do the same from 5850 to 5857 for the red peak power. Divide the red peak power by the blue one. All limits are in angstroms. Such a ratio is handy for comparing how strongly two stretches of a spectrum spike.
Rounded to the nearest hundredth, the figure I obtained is 0.83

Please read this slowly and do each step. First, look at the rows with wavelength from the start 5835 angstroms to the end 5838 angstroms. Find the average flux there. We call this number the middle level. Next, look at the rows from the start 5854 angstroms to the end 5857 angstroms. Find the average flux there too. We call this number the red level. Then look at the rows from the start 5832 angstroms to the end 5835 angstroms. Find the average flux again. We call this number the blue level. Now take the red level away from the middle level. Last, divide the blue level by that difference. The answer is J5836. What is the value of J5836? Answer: 7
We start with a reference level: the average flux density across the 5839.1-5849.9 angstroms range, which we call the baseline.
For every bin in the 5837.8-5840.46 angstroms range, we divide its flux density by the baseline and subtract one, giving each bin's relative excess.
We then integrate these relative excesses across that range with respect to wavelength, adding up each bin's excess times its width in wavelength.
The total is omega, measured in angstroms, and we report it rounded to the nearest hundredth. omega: -0.13 angstroms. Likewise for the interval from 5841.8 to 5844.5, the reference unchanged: 0.11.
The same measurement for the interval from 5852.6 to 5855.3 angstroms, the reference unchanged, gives -0.34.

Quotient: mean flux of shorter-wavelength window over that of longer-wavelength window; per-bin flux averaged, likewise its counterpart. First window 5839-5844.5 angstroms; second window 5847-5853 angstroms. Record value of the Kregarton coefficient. 1.03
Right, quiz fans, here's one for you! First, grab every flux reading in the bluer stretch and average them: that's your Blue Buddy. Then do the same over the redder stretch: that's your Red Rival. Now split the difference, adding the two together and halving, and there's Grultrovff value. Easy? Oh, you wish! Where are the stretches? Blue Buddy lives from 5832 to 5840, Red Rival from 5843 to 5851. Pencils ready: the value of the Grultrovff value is 1.31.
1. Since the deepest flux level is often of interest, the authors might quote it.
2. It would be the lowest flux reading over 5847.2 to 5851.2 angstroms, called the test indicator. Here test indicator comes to 1.25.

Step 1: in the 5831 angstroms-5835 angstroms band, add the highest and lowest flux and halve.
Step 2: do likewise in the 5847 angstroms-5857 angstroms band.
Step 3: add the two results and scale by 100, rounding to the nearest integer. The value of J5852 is 251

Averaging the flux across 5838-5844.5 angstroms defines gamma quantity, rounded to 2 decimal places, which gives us 1.28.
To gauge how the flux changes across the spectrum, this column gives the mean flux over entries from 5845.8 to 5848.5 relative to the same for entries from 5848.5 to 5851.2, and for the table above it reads 1.02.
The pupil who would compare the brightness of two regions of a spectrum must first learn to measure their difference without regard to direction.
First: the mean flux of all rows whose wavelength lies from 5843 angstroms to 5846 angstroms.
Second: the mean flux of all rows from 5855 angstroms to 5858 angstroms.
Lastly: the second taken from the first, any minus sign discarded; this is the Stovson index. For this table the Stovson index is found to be 0.18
